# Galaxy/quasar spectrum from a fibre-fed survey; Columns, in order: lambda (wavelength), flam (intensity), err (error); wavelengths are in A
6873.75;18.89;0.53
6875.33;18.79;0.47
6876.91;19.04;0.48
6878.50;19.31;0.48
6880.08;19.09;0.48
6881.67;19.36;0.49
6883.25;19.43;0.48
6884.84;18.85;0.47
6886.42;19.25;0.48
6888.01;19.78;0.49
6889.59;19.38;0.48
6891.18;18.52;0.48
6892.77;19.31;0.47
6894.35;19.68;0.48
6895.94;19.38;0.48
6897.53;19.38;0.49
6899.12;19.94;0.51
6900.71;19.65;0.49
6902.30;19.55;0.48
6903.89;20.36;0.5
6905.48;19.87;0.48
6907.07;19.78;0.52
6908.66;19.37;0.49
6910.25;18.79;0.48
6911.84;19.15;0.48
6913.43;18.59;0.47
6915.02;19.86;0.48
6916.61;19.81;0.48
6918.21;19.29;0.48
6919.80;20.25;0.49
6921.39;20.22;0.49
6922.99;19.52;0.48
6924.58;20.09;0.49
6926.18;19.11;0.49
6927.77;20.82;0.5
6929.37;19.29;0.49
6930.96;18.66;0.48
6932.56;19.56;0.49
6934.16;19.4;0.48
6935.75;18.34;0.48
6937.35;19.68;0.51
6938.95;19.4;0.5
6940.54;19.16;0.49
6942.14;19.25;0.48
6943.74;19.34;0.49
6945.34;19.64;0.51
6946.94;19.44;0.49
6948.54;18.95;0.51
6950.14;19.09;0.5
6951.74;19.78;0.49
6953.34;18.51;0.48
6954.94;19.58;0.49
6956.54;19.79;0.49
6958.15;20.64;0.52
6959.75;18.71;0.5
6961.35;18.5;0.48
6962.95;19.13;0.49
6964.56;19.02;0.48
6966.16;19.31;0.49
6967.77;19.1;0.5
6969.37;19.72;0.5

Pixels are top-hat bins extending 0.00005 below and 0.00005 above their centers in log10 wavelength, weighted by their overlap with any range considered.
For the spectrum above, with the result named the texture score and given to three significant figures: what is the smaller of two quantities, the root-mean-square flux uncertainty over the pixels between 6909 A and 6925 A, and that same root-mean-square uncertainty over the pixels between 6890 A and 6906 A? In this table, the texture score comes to 0.482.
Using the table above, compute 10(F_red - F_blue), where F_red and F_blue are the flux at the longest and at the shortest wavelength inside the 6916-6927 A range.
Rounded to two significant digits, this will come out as -7.0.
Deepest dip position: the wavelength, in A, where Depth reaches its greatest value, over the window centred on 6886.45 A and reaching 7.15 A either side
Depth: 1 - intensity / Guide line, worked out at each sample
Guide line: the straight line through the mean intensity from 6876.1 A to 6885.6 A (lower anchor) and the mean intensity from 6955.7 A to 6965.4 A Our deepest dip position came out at 6891.18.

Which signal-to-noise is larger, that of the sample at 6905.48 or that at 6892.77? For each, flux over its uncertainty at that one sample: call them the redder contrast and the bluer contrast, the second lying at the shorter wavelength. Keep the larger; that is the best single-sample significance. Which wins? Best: 41.4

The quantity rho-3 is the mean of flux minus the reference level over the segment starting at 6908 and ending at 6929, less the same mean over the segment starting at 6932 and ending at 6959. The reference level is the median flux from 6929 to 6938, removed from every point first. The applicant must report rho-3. 0.22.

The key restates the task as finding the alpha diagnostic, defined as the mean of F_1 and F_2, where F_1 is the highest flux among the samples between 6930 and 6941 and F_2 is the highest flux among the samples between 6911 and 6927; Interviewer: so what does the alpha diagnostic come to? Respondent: 20.0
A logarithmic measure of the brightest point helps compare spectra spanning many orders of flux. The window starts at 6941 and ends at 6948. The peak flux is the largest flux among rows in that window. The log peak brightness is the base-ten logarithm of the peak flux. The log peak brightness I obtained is 1.293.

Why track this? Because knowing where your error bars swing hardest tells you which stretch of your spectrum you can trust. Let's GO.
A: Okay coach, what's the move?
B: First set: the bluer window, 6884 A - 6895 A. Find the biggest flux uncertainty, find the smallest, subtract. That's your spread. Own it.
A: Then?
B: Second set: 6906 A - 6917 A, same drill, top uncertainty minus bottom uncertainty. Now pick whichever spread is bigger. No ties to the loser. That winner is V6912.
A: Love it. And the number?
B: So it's 0.050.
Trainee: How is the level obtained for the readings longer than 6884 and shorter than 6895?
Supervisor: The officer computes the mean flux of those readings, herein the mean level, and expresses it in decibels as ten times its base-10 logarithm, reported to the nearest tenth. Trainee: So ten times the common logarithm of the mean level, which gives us 12.8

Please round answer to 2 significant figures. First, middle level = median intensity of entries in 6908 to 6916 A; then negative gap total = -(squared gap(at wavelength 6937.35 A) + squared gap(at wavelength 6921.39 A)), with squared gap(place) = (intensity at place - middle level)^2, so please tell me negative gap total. -1.4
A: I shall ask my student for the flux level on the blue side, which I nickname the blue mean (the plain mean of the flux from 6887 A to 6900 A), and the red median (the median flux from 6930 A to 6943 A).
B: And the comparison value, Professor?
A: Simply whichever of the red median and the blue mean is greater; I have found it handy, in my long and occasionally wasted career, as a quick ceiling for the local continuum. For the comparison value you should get 19.4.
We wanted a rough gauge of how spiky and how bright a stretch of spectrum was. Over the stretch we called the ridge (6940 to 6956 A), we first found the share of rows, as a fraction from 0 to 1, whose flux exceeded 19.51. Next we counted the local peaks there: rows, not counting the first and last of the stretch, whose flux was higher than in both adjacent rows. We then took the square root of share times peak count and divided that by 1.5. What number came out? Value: 0.5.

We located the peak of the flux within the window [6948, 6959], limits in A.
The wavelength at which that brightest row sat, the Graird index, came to 6958.15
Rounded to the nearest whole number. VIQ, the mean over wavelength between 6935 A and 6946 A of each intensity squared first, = 371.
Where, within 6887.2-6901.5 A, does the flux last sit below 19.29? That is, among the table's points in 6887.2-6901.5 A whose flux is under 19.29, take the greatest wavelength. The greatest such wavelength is 6891.18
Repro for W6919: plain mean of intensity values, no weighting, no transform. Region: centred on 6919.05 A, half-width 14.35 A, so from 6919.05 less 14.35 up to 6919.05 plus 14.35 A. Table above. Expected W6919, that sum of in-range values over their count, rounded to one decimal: 19.6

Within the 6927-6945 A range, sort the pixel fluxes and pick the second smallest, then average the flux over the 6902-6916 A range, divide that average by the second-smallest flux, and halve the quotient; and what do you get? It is 0.522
